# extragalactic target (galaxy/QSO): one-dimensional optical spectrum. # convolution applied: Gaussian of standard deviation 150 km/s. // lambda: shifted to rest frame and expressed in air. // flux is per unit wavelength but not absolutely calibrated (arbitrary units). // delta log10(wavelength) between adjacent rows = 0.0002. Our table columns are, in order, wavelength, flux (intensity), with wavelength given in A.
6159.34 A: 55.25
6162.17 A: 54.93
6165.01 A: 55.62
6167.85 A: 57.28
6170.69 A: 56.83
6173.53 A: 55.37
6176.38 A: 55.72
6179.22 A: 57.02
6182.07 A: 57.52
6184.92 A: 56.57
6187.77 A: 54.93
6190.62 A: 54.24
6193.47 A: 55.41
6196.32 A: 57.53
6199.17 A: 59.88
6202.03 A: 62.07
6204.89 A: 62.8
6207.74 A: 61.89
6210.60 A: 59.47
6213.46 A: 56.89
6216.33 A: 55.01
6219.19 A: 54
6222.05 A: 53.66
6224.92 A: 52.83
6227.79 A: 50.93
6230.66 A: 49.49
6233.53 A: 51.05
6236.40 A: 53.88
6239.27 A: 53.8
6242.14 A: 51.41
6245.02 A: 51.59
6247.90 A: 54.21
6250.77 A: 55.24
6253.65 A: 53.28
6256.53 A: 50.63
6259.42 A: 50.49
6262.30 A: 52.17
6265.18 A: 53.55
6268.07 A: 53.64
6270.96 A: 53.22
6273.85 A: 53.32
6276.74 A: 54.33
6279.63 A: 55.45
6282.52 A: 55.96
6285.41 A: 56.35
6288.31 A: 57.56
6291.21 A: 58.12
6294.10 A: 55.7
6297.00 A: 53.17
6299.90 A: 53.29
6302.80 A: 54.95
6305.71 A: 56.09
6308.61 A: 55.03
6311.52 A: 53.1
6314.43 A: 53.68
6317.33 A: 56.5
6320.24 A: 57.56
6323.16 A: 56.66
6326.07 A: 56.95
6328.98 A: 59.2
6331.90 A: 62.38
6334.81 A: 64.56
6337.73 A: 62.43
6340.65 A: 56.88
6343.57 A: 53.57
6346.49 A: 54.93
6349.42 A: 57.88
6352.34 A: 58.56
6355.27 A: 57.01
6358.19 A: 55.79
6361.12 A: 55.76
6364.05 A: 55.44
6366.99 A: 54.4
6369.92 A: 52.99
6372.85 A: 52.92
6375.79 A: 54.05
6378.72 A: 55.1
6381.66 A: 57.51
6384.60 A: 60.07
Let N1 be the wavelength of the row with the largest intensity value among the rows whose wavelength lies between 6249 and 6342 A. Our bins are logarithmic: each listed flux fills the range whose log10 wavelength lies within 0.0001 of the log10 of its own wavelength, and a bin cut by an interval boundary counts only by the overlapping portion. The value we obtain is 6334.81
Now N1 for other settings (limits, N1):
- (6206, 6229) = 6207.74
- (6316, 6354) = 6334.81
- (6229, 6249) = 6247.90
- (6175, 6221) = 6204.89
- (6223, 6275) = 6250.77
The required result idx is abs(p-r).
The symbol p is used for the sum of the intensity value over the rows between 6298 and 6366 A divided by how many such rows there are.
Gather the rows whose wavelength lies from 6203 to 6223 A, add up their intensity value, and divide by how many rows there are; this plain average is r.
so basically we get 0.8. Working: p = 56.9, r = 57.7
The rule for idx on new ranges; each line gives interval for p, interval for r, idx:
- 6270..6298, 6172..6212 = 2.6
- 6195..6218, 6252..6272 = 7.0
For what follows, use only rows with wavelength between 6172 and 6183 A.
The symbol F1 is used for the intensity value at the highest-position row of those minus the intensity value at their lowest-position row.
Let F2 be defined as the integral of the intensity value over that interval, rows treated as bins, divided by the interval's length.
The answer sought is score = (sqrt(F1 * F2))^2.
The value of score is 121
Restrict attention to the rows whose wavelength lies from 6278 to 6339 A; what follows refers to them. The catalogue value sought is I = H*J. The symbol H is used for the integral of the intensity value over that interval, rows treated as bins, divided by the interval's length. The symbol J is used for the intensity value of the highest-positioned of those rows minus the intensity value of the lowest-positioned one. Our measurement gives 397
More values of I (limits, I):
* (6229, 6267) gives 213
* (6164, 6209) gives 361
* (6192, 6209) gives 388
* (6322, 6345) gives -183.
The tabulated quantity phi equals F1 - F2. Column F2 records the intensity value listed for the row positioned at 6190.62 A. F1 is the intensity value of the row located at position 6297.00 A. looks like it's -1.1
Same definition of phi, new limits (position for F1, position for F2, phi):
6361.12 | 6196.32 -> -1.8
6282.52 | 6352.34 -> -2.6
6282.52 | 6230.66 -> 6.5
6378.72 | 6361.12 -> -0.7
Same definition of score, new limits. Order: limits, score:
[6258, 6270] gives 165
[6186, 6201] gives 280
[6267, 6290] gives 216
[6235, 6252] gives 73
